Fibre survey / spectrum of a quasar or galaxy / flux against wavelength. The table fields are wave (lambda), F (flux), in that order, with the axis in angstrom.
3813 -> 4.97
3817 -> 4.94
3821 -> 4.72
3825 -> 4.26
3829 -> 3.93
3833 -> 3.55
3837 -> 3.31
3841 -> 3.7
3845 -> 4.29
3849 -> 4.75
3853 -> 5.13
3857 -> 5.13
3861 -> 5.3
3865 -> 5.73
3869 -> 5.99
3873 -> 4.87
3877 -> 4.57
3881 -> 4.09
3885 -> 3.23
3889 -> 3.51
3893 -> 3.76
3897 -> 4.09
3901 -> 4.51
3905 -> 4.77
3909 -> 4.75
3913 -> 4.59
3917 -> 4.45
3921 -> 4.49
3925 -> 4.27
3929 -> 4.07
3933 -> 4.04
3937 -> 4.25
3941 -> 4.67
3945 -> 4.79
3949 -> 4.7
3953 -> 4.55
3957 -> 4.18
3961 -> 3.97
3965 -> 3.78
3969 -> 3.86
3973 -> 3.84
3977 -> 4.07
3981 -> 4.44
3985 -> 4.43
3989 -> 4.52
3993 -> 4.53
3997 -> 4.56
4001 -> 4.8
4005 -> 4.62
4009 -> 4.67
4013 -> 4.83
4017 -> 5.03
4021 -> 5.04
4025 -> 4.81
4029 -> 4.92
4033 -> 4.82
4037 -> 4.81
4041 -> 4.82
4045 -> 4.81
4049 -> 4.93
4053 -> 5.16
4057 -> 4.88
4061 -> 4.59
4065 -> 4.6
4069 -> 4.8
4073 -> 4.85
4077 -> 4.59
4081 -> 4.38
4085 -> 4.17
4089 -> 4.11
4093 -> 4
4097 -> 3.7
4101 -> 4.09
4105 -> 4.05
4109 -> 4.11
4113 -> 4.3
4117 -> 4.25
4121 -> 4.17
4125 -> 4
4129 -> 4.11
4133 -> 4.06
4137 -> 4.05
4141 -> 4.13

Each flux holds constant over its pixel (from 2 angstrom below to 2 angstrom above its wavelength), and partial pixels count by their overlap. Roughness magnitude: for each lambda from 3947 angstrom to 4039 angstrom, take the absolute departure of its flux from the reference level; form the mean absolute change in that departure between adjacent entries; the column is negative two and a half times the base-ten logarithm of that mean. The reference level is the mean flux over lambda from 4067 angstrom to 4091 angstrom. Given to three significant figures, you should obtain 2.22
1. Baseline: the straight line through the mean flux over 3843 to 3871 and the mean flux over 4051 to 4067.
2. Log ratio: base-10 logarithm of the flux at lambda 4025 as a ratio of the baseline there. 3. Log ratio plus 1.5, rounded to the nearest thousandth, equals 1.494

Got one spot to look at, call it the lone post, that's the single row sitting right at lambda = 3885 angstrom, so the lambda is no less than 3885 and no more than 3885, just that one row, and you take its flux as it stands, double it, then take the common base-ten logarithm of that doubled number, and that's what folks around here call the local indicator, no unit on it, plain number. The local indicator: 0.81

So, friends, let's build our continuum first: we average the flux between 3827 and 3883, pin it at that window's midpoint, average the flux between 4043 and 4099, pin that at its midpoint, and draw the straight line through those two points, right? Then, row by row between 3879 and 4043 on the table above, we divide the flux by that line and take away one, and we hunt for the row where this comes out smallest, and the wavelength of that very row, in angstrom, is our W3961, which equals 3885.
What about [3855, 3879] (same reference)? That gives 3877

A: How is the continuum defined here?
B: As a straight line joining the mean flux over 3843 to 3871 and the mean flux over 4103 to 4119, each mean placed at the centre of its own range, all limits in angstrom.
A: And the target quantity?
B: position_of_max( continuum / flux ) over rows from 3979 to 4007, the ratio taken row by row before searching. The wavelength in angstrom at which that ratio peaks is 3981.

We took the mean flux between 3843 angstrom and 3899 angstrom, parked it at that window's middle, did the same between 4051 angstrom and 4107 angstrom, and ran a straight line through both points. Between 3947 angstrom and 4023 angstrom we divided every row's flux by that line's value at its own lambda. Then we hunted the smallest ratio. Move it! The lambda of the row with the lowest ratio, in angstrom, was 3965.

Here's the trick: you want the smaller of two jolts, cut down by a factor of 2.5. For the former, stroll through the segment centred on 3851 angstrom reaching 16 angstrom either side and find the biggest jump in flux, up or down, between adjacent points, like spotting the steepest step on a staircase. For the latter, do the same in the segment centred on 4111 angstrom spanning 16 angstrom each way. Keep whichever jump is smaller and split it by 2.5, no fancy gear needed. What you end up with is 0.16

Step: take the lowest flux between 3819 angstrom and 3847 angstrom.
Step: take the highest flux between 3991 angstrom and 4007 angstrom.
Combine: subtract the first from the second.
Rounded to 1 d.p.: 1.5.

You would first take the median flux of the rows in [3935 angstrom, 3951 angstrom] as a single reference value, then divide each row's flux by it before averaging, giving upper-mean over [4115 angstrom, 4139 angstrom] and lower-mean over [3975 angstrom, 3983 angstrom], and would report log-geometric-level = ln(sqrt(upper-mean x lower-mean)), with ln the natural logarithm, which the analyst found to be -0.11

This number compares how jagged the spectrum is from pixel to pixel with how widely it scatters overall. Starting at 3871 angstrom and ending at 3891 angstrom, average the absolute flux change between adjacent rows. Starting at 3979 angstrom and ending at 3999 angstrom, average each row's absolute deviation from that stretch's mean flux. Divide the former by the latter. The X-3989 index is 9.8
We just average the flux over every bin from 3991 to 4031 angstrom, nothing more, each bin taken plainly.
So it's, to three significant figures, 4.78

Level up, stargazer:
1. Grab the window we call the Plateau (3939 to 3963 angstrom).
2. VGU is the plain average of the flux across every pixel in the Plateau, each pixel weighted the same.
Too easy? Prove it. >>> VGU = 4.48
